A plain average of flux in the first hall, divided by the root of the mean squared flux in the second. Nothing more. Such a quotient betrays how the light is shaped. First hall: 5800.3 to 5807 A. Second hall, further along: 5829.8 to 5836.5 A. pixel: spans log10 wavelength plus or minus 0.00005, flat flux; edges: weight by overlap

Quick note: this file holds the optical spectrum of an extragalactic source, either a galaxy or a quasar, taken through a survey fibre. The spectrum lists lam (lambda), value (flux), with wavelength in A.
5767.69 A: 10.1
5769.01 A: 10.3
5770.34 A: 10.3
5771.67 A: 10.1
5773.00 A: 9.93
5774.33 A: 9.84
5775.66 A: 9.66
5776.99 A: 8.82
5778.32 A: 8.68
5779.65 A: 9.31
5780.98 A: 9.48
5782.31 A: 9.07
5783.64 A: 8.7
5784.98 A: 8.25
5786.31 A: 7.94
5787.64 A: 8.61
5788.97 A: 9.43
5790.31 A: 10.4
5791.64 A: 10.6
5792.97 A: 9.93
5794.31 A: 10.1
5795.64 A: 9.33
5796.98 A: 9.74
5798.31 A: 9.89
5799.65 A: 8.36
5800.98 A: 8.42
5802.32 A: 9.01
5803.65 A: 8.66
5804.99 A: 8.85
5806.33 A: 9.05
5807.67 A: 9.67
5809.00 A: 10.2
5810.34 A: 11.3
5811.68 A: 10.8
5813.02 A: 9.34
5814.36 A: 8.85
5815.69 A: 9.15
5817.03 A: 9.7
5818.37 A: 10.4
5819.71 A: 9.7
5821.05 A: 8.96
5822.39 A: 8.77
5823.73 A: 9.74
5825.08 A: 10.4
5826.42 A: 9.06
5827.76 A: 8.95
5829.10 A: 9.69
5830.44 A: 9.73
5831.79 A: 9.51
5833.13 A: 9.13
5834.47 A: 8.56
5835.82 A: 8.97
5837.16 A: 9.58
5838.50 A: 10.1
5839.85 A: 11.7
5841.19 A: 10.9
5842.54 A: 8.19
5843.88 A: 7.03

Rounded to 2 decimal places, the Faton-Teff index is 0.96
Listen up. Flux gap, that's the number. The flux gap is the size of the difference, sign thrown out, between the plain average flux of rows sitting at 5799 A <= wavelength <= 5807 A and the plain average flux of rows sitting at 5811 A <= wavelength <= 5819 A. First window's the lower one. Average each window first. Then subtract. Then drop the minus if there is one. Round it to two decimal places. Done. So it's 0.98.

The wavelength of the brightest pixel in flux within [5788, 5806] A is 5791.64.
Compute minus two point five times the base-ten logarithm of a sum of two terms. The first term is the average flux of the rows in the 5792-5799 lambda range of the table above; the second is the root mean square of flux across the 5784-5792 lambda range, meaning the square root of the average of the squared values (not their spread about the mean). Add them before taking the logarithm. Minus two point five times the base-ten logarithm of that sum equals -3.20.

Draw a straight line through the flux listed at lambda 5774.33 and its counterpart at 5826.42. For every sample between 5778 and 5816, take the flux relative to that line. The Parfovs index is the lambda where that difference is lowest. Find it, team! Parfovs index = 5786.31 A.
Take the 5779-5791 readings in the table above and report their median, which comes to 9.1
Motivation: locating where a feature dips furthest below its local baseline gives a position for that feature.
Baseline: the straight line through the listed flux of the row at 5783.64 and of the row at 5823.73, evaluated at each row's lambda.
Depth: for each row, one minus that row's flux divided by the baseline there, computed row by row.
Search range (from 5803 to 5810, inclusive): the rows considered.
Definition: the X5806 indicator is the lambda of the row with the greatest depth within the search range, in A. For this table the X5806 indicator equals 5803.65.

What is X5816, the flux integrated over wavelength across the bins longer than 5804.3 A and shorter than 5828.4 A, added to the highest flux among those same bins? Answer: 243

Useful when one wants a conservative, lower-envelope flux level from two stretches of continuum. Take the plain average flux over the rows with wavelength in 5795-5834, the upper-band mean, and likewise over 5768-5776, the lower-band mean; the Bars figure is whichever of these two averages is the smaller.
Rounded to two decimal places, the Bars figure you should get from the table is 9.46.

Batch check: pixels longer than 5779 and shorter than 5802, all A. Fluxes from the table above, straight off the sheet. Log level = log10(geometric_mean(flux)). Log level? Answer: 0.965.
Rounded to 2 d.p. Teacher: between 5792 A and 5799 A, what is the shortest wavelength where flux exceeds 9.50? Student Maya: 5792.97 A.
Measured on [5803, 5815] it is 5807.67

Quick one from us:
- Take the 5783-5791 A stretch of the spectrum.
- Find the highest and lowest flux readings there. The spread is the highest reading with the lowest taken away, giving 2.5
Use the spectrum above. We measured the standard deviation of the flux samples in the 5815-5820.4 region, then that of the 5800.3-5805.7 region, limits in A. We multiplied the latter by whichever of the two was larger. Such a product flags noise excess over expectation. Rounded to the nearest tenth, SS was 0.1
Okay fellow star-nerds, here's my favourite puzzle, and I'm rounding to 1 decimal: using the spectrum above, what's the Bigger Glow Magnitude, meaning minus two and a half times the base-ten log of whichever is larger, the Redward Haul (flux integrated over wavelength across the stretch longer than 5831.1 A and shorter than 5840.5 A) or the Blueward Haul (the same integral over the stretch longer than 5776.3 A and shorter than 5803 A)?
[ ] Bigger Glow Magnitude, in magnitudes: -6.0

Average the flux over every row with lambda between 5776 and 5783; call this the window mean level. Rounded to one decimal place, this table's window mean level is 9.1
